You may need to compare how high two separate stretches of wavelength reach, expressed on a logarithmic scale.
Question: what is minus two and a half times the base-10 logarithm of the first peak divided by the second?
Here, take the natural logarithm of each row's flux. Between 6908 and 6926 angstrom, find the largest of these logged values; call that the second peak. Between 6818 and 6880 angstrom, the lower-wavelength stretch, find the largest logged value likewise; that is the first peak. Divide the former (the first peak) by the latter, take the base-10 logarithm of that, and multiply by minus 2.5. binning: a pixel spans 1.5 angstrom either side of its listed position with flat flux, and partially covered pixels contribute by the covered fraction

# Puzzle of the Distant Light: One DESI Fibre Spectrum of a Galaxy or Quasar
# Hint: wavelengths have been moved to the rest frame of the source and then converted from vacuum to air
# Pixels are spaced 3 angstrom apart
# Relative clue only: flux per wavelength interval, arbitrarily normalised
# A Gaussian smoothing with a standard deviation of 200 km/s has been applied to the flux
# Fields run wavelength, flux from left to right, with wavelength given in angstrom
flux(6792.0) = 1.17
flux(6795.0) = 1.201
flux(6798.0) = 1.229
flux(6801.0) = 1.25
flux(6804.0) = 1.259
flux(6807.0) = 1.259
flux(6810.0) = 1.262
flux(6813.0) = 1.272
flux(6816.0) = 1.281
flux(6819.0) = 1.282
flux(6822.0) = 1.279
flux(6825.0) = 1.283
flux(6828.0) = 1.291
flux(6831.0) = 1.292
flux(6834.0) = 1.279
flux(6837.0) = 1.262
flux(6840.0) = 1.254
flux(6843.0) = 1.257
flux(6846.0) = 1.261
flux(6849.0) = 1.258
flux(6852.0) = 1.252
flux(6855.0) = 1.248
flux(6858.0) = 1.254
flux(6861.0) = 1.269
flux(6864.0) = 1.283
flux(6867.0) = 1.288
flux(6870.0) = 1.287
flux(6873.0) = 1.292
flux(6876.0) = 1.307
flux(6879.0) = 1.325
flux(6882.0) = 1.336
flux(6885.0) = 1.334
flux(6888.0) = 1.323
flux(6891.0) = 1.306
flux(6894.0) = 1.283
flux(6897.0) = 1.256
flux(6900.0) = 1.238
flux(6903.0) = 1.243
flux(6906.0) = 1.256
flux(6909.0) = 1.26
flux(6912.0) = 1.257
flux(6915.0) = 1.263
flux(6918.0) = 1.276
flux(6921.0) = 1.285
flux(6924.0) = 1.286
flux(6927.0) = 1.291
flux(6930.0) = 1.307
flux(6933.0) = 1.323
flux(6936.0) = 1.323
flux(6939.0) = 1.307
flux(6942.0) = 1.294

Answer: -0.12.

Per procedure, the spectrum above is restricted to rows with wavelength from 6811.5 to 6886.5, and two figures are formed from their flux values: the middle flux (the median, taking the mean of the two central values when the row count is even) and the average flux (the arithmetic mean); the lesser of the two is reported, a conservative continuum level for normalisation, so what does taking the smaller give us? 1.28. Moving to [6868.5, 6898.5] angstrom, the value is 1.30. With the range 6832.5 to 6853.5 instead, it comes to 1.26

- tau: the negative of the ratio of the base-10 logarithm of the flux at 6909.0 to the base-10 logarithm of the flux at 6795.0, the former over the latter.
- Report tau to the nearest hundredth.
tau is -1.26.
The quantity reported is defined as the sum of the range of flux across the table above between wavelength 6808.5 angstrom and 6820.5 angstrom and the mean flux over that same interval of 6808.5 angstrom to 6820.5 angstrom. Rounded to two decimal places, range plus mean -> 1.29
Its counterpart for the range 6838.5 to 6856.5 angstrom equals 1.27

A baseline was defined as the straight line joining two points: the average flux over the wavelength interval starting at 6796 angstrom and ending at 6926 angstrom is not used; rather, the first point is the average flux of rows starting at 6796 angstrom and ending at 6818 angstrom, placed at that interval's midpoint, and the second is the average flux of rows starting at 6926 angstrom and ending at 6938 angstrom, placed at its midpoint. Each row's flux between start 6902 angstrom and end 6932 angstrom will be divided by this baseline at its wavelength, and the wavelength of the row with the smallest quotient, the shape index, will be 6903.0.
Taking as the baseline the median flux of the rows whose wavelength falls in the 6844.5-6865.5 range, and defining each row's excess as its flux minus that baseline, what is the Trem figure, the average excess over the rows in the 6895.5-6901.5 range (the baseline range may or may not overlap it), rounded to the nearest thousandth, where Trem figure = -0.011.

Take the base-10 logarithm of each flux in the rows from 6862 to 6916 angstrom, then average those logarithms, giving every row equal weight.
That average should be 0.1089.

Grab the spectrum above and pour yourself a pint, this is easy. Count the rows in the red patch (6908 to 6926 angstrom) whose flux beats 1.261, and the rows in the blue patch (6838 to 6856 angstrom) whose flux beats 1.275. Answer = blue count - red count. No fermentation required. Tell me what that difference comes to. -4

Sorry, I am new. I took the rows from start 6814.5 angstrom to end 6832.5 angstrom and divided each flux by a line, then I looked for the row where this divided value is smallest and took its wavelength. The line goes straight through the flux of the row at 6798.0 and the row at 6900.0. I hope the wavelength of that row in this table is 6822.0 angstrom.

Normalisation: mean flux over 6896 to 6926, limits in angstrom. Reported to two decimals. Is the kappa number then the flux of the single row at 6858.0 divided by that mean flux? 0.99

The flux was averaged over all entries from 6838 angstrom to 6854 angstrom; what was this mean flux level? 1.256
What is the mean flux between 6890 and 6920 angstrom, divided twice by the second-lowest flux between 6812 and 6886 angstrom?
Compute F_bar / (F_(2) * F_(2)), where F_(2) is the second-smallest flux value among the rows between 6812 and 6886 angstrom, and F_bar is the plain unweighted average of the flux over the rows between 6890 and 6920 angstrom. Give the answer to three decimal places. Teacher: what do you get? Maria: 0.806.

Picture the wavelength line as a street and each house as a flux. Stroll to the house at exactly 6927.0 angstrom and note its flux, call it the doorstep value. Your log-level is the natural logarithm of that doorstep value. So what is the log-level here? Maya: 0.255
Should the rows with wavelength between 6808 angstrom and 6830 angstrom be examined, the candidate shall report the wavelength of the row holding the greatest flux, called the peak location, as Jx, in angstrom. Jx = 6828.0 angstrom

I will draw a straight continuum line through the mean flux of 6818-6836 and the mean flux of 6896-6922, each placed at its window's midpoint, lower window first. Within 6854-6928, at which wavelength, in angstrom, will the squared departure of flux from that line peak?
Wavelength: 6882.0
